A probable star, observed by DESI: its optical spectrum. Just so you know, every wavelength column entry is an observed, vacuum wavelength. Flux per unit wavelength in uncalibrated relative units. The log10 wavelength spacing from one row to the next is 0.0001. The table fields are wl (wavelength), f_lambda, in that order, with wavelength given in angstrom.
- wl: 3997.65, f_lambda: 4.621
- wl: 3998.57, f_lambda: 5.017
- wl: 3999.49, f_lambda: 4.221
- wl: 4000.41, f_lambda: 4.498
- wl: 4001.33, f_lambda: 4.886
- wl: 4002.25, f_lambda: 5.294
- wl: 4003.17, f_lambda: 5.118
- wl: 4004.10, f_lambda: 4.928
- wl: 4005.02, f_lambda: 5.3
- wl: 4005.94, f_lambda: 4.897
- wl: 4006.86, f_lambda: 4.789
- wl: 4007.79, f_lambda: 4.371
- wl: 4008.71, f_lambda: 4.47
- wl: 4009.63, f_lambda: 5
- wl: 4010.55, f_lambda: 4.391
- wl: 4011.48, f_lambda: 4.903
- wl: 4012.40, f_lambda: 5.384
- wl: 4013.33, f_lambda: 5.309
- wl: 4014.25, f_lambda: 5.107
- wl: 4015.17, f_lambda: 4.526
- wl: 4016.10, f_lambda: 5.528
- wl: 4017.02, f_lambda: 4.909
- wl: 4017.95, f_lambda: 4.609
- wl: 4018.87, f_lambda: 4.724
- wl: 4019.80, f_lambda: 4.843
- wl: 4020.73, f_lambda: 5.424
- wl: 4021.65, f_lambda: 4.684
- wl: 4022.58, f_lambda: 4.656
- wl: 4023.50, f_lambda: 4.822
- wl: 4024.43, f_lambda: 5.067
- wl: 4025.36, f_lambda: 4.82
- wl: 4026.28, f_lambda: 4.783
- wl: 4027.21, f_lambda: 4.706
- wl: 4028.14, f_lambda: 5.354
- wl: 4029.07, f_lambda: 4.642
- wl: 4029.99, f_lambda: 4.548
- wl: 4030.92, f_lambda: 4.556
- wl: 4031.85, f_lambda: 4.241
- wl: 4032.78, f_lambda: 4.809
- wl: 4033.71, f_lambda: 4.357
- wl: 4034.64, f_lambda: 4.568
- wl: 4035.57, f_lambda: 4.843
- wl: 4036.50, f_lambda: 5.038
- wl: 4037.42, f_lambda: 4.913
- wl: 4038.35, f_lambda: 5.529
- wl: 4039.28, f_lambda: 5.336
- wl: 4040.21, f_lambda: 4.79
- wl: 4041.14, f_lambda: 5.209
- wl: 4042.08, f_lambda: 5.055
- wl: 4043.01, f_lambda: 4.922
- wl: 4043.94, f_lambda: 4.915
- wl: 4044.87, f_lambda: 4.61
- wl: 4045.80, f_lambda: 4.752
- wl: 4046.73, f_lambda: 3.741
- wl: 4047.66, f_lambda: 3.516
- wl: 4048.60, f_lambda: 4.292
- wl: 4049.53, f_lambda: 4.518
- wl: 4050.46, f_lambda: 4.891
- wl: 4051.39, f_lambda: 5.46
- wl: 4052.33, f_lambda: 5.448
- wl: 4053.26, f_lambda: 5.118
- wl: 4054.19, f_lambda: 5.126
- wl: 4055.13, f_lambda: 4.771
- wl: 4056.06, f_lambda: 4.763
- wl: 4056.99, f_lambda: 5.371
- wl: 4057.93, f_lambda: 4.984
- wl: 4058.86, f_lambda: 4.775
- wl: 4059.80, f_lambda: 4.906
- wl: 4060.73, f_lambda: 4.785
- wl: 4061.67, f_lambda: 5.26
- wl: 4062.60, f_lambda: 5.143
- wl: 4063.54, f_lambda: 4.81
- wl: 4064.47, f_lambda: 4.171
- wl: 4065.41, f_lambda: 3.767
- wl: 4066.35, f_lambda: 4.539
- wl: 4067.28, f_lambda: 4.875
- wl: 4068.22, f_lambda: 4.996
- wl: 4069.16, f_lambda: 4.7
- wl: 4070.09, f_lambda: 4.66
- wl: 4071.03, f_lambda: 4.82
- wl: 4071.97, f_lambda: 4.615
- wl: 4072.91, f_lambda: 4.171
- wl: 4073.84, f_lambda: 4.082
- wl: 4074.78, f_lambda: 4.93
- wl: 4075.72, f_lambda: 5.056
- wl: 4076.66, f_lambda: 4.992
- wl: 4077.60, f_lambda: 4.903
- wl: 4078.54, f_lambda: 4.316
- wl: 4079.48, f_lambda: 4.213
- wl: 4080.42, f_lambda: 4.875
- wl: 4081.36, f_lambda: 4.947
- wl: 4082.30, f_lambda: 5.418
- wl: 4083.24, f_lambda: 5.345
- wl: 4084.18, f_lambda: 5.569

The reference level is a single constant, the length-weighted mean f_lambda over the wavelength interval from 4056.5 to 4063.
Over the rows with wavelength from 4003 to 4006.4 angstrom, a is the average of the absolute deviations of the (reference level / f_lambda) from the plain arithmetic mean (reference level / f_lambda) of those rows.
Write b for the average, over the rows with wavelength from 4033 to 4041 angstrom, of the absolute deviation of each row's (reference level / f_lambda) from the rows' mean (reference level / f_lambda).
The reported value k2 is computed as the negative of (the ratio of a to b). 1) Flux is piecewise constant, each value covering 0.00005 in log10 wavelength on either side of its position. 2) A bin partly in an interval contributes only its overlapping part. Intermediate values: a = 0.029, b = 0.059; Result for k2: -0.49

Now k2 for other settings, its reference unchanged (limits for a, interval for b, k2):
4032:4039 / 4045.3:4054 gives -0.38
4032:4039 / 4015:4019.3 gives -0.90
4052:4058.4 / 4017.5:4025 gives -1.04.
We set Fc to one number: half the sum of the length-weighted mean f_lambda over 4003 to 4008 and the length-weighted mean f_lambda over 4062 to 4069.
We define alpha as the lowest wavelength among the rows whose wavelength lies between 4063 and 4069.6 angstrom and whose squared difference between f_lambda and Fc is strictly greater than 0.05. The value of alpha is 4064.47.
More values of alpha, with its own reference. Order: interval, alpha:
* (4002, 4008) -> 4002.25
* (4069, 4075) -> 4072.91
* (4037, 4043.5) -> 4038.35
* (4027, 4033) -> 4028.14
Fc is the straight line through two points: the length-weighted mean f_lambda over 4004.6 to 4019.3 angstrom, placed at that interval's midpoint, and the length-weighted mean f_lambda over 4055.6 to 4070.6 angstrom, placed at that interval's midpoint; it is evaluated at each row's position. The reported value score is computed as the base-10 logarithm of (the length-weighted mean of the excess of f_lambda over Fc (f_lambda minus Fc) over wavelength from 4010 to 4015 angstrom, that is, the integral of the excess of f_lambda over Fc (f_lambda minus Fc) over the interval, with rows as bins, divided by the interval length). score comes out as -1.0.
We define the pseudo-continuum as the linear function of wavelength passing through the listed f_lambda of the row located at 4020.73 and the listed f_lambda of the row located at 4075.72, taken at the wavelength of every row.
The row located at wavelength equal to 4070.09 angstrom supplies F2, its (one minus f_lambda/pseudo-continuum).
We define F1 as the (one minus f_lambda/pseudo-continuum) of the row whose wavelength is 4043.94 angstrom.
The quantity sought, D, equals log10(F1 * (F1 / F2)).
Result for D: -1.28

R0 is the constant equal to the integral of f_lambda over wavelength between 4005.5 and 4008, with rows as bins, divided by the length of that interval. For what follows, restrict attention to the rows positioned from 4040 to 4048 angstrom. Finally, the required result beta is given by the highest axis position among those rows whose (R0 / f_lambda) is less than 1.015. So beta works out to 4045.80 angstrom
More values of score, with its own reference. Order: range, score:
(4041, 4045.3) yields -1.0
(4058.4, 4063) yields -0.7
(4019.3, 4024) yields -1.8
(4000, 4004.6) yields -1.4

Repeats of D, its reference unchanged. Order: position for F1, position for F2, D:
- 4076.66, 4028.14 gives -1.46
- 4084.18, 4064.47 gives -1.16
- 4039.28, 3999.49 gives -3.72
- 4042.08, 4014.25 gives -1.56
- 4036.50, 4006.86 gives -1.68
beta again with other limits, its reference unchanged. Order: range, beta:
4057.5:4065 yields 4063.54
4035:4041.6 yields 4041.14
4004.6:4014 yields 4013.33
